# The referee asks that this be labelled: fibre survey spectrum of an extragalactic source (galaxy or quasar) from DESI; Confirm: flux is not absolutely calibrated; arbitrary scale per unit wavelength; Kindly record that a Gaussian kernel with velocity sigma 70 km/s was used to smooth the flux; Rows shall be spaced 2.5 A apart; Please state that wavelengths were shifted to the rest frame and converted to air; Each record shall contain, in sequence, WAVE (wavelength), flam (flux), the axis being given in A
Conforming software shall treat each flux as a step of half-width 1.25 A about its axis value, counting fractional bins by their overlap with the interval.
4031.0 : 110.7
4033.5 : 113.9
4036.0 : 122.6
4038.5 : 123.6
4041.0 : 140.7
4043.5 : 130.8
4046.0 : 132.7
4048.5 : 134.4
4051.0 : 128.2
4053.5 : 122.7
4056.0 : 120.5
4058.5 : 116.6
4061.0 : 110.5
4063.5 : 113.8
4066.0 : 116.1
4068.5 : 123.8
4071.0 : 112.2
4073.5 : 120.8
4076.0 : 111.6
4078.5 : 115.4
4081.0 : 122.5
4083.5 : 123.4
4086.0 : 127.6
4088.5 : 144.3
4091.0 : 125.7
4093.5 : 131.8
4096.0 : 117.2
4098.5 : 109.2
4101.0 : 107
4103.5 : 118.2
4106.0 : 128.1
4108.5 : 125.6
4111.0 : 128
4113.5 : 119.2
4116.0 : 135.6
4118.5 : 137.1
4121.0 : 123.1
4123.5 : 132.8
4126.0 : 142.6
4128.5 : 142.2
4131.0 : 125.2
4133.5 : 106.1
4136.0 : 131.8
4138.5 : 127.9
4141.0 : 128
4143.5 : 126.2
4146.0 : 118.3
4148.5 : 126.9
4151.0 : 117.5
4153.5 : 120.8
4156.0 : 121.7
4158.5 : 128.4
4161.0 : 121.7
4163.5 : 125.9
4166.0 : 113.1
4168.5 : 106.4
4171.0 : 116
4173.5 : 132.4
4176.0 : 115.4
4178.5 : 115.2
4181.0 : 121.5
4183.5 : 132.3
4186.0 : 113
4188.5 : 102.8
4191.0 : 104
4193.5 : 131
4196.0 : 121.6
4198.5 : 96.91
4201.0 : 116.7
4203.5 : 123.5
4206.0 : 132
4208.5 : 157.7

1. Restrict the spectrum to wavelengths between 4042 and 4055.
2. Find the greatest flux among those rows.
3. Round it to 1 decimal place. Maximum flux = 134.4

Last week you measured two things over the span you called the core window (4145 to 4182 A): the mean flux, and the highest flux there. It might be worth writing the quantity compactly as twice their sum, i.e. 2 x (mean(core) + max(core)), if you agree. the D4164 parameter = 505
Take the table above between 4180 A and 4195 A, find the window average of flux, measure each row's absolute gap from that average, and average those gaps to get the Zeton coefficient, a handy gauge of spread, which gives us 10.8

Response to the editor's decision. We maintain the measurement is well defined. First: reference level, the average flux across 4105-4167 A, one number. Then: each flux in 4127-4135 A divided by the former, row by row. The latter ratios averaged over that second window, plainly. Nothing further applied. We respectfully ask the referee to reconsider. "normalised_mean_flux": 0.99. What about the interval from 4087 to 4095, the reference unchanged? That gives 1.06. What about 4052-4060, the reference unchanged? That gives 0.95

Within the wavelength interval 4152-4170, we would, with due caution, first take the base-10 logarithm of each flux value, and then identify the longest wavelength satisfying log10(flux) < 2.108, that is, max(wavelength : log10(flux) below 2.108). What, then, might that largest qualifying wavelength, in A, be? 4168.5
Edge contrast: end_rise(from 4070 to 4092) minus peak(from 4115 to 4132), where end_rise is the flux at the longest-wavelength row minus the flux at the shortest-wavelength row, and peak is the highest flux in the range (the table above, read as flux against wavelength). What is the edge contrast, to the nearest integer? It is -129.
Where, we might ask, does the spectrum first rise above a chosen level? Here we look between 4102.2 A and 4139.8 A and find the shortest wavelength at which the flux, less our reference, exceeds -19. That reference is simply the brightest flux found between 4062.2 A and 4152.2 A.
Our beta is 4106.0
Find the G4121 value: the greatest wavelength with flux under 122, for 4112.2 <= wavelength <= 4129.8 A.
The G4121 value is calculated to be 4113.5 A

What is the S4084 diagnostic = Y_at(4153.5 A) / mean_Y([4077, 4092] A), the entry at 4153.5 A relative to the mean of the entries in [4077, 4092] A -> 0.96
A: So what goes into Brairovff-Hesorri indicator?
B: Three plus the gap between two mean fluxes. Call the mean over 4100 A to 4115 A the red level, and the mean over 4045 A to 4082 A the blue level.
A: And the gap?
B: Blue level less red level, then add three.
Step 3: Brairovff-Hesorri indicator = 2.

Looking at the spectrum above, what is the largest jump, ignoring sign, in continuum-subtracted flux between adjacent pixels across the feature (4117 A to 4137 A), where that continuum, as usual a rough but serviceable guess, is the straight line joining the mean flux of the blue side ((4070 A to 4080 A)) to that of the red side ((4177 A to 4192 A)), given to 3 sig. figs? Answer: 25.7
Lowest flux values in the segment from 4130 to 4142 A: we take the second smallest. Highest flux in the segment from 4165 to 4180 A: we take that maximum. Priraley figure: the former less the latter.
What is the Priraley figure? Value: -7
